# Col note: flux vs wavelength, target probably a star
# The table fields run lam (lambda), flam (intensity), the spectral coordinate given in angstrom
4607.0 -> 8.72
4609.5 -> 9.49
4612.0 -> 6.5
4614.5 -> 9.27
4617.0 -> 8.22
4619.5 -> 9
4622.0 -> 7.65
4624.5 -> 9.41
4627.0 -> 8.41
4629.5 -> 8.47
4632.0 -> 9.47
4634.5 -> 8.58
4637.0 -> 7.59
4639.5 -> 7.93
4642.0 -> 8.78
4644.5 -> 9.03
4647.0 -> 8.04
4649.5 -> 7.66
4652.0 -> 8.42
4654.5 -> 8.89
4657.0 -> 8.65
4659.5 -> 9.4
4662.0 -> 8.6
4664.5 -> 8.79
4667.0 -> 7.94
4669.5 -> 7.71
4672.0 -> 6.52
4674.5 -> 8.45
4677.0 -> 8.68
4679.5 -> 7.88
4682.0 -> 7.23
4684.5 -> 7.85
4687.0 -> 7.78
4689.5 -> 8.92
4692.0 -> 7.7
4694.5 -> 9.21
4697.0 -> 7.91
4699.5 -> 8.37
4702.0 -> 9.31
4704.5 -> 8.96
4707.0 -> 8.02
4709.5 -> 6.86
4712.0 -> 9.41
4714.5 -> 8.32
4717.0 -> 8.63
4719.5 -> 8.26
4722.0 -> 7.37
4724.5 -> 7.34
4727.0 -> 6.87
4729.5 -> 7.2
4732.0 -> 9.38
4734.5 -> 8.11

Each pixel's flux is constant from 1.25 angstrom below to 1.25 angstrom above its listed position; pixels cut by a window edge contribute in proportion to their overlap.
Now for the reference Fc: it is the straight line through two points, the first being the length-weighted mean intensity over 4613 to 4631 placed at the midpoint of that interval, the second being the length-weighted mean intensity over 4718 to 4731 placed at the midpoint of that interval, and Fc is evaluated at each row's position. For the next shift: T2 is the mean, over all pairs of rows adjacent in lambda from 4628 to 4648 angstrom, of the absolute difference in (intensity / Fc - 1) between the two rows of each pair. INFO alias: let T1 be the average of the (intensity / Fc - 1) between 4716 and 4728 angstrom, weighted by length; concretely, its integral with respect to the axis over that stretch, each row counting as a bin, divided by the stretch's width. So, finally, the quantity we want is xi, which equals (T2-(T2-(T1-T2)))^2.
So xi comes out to 0.0042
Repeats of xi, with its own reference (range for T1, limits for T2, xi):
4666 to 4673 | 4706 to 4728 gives 0.0384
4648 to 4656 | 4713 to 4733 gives 0.0067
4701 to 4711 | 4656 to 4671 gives 0.0001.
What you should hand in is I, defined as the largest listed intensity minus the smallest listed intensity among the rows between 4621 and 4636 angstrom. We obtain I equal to 1.8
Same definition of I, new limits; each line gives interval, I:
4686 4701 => 1.5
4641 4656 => 1.4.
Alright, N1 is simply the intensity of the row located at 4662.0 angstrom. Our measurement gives 8.6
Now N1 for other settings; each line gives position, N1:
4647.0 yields 8.04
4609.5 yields 9.49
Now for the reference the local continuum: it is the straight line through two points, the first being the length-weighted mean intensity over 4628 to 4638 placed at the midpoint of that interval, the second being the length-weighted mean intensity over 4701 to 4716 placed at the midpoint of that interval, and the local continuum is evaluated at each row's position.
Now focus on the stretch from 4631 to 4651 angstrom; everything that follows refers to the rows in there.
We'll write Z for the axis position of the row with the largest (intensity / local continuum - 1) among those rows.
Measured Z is 4632.0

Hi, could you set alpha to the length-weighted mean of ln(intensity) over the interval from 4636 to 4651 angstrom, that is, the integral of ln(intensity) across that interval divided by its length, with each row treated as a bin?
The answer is 2.10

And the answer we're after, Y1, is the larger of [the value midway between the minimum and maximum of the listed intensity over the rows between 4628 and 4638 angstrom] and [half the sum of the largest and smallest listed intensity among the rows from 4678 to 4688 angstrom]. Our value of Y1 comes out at 8.5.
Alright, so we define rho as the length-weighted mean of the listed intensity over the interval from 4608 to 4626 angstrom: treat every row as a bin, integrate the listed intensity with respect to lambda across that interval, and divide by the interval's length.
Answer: 8.51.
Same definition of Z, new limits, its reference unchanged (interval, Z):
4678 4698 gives 4694.5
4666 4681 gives 4677.0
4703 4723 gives 4712.0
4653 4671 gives 4659.5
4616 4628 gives 4624.5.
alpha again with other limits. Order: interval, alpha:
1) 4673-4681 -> 2.11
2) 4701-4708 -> 2.17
